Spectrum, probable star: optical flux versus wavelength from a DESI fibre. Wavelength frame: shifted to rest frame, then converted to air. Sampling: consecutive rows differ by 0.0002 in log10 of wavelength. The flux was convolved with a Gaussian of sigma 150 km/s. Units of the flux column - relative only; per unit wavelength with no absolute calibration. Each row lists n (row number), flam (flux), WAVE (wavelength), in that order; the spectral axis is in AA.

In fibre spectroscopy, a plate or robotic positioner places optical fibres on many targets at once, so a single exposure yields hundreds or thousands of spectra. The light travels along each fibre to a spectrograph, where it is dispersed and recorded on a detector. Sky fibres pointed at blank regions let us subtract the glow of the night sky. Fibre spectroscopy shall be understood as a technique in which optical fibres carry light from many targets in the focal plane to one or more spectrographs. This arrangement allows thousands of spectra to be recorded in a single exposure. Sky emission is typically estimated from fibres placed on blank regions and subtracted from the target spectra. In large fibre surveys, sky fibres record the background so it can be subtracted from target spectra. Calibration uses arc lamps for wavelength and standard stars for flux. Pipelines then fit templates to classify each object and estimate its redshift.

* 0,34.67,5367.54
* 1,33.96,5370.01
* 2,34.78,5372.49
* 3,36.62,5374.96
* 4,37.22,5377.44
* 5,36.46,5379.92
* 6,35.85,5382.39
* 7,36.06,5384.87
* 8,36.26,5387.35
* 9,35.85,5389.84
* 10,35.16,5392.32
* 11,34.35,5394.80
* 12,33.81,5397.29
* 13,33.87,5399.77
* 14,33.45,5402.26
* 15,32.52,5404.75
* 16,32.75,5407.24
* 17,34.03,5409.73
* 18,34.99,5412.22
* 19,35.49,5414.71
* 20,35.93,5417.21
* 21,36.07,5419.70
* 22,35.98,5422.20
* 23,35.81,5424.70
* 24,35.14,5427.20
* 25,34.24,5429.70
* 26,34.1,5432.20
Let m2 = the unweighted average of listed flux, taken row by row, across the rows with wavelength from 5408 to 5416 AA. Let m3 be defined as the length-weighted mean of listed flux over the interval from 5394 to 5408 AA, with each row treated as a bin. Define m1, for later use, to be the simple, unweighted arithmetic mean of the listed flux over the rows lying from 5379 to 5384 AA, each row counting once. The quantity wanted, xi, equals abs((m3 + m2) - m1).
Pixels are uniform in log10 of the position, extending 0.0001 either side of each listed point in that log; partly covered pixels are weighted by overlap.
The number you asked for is 32.1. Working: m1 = 36.2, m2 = 34.8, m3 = 33.4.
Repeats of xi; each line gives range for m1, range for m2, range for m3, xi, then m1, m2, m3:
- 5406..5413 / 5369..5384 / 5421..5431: 37.2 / 33.9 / 35.8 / 35.3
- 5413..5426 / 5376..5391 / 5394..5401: 34.4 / 35.9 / 36.3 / 34.0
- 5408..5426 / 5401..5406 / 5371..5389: 33.6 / 35.5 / 33.0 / 36.1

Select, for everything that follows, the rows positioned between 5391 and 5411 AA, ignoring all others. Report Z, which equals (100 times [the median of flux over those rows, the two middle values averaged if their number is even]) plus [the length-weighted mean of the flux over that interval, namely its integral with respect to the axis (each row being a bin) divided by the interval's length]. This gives 3418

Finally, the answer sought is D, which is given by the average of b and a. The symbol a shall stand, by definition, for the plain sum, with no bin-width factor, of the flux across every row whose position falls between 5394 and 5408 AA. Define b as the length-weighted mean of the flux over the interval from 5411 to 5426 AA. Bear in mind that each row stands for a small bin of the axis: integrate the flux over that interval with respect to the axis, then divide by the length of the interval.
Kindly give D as 118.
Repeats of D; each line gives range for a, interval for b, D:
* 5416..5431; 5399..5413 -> 123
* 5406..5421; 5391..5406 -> 122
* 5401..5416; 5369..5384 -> 120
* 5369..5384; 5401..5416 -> 124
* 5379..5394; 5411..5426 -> 126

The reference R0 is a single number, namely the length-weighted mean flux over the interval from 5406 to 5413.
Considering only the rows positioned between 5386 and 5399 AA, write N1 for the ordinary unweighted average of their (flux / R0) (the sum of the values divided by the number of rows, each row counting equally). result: 1.04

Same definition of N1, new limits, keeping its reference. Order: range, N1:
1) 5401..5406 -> 0.97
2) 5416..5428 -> 1.06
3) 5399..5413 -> 0.99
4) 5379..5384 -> 1.07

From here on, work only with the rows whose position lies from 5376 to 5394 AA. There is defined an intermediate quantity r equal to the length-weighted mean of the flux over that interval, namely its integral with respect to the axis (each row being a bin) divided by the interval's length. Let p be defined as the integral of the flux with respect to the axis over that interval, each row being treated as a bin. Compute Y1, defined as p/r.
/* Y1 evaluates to 18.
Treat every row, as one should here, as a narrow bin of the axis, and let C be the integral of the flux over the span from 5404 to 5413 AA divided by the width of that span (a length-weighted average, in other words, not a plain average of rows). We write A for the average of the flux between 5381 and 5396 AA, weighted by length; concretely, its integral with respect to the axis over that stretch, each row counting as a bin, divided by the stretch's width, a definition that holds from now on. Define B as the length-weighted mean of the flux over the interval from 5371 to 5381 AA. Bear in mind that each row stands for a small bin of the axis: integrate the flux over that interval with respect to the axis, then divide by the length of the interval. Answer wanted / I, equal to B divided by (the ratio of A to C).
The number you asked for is 34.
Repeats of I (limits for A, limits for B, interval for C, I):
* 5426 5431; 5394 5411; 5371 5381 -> 35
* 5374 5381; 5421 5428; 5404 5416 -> 33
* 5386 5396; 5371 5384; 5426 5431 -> 35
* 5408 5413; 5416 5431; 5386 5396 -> 37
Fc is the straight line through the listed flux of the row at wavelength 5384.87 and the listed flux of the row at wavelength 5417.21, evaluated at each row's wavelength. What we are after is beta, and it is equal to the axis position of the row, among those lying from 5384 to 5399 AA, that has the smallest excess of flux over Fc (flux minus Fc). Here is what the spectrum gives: 5397.29 AA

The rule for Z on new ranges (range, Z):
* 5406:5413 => 3437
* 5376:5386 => 3662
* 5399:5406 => 3378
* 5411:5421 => 3607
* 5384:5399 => 3586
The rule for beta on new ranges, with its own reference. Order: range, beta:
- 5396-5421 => 5404.75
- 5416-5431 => 5429.70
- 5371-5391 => 5372.49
